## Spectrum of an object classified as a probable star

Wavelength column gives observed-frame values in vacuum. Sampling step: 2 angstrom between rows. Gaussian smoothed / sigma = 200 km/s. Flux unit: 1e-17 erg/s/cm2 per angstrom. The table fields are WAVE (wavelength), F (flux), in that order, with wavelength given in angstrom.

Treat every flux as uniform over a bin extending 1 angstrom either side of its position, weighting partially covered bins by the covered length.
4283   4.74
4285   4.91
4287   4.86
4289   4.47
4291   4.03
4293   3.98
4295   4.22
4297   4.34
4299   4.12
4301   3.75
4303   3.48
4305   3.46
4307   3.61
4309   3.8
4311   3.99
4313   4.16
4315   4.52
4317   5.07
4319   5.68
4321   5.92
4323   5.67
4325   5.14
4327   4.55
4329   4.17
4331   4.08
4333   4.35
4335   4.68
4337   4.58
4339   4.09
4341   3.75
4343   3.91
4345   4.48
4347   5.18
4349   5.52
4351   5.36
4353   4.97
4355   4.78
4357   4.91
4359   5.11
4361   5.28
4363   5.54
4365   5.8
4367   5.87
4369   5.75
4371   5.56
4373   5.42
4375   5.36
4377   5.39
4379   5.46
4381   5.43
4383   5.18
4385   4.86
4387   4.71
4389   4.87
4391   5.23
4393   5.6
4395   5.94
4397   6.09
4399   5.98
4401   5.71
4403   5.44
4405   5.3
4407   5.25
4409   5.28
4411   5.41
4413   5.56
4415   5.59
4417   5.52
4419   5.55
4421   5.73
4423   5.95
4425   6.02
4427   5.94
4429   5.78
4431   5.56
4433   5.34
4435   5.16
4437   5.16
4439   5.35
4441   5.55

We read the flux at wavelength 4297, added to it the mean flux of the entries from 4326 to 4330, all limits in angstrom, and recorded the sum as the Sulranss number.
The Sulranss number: 8.7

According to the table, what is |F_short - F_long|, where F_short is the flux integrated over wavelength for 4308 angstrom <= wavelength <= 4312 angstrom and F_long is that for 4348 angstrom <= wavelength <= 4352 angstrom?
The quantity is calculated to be 6.2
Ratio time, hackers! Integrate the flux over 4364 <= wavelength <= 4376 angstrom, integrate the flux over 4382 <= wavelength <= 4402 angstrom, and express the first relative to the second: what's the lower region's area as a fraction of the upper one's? 0.6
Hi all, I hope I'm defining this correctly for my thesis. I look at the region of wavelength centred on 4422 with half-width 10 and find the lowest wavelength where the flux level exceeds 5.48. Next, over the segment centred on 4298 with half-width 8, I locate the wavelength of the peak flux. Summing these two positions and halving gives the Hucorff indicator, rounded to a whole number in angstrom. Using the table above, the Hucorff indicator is 4355 angstrom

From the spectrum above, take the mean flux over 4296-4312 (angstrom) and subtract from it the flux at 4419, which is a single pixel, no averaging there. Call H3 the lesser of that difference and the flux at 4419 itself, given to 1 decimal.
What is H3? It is -1.7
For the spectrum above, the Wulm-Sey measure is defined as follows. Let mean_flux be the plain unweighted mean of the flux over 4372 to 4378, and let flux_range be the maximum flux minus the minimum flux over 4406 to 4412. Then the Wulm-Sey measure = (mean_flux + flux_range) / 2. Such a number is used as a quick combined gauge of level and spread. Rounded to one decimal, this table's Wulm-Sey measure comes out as 2.8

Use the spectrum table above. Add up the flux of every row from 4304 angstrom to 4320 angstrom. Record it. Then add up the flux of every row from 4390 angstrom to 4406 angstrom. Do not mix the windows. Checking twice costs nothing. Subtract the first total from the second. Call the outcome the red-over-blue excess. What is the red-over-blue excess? 11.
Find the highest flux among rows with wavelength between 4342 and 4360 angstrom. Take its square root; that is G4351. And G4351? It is 2.35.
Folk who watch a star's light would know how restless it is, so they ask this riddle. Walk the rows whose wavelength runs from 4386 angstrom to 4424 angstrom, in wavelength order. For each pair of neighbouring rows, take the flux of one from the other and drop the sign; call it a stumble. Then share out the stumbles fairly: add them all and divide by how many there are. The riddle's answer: 0.17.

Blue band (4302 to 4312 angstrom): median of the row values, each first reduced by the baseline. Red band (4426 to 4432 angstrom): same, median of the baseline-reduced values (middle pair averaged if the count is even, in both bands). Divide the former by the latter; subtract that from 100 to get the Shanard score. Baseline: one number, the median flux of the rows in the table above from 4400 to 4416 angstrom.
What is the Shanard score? 105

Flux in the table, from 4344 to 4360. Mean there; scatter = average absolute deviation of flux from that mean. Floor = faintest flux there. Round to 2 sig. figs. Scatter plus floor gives 4.7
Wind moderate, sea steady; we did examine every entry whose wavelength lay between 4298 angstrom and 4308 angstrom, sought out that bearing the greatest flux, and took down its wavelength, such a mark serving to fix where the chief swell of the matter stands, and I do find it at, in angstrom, 4299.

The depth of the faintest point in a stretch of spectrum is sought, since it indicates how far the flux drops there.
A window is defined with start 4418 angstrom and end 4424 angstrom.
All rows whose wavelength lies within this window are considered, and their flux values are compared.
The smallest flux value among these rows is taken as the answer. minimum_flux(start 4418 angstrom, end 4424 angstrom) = 5.55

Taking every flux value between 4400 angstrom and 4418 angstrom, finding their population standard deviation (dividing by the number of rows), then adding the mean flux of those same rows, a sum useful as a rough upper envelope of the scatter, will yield 5.6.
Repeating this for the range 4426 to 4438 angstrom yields 5.8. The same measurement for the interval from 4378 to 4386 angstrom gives 5.5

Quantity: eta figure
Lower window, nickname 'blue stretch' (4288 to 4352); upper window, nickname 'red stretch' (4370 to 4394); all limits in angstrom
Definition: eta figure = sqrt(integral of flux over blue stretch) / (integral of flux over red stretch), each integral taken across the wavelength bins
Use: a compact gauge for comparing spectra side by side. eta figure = 0.13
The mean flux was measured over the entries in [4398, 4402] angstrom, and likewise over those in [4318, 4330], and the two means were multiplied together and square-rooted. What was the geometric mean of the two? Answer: 5.51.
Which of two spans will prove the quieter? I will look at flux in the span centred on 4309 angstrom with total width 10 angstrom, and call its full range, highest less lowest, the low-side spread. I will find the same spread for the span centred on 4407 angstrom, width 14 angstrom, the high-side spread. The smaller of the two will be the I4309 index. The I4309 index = 0.46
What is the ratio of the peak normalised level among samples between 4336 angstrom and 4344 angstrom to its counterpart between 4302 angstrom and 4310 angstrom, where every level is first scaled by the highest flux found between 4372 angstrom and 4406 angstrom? 1.21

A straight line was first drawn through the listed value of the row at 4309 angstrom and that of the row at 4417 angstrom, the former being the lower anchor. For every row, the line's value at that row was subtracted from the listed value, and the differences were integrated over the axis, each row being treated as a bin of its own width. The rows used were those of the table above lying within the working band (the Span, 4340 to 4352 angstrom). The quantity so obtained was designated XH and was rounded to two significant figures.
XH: 3.7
